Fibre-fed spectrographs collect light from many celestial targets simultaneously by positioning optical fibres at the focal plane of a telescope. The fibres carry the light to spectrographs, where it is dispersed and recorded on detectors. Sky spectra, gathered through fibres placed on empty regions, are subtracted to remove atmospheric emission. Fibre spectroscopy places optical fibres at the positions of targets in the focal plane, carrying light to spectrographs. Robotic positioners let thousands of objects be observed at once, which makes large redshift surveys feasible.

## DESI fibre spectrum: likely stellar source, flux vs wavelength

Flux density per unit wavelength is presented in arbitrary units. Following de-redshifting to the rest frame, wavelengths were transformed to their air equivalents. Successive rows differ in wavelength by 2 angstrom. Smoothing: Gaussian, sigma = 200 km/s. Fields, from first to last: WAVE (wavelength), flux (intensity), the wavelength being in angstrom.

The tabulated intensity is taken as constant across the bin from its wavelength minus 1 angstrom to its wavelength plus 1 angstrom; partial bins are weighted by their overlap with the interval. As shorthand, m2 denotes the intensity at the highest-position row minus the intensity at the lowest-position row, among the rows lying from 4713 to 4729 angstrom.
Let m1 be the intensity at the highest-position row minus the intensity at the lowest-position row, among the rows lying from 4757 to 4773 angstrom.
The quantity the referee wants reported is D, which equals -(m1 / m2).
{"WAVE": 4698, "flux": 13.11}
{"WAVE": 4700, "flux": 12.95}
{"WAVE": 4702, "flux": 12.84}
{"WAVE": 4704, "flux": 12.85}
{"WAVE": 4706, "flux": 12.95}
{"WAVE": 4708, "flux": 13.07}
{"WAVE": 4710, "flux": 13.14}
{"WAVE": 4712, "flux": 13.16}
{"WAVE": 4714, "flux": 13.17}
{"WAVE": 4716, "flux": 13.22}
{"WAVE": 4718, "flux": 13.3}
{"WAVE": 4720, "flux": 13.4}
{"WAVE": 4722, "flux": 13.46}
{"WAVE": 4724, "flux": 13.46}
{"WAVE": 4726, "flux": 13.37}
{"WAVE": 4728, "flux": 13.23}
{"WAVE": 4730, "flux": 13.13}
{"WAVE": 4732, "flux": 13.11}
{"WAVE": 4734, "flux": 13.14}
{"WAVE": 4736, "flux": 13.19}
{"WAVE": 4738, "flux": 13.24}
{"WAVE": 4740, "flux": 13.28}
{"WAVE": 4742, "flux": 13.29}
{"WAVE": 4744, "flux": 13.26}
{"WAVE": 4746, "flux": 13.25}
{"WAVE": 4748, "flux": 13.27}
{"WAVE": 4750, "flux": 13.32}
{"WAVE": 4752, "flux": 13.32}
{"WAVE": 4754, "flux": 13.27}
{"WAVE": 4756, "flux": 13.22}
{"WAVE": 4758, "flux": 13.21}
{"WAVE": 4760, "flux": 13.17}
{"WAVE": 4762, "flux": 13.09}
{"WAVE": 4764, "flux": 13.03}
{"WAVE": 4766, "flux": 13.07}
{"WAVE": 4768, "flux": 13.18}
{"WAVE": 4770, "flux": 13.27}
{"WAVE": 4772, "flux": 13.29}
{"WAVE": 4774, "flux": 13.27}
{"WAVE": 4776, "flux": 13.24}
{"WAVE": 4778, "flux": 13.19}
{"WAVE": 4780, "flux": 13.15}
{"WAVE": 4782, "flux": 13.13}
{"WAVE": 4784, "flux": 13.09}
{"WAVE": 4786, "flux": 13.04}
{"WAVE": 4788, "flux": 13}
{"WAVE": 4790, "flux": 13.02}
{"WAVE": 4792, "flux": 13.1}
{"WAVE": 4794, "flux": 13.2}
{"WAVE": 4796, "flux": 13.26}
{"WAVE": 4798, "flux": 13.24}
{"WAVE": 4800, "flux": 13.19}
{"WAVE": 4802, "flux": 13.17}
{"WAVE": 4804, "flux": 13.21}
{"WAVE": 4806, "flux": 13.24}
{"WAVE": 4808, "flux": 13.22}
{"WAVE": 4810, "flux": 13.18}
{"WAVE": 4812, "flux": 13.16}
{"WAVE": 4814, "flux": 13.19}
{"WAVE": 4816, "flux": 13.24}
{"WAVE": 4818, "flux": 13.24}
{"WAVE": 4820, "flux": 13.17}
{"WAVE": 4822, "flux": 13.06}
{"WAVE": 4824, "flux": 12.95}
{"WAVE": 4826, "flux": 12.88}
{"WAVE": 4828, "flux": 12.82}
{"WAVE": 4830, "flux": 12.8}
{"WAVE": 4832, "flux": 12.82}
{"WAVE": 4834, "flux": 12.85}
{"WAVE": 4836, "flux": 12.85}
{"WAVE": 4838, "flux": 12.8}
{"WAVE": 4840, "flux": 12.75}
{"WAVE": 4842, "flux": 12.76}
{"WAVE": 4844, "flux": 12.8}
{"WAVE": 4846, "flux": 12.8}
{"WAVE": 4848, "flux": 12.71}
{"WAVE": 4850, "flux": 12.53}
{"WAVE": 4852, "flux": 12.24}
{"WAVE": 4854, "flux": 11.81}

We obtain -1.3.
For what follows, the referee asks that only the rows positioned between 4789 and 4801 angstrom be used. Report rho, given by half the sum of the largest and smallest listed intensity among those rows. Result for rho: 13.14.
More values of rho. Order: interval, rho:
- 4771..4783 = 13.21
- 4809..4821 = 13.20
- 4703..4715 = 13.01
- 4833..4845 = 12.80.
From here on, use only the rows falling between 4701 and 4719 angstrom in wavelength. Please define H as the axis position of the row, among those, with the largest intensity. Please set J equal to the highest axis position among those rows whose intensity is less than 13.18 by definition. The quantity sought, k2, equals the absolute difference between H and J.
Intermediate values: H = 4718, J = 4714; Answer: 4 angstrom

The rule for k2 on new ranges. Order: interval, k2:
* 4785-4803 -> 6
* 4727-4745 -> 8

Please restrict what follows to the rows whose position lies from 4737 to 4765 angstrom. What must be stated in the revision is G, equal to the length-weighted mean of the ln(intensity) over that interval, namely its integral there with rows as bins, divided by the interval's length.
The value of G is 2.58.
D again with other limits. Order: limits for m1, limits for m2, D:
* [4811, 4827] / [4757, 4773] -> 3.5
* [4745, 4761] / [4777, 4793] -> -0.9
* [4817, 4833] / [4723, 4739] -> -1.9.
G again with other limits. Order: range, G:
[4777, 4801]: 2.58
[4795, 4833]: 2.57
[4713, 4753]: 2.59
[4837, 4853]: 2.54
